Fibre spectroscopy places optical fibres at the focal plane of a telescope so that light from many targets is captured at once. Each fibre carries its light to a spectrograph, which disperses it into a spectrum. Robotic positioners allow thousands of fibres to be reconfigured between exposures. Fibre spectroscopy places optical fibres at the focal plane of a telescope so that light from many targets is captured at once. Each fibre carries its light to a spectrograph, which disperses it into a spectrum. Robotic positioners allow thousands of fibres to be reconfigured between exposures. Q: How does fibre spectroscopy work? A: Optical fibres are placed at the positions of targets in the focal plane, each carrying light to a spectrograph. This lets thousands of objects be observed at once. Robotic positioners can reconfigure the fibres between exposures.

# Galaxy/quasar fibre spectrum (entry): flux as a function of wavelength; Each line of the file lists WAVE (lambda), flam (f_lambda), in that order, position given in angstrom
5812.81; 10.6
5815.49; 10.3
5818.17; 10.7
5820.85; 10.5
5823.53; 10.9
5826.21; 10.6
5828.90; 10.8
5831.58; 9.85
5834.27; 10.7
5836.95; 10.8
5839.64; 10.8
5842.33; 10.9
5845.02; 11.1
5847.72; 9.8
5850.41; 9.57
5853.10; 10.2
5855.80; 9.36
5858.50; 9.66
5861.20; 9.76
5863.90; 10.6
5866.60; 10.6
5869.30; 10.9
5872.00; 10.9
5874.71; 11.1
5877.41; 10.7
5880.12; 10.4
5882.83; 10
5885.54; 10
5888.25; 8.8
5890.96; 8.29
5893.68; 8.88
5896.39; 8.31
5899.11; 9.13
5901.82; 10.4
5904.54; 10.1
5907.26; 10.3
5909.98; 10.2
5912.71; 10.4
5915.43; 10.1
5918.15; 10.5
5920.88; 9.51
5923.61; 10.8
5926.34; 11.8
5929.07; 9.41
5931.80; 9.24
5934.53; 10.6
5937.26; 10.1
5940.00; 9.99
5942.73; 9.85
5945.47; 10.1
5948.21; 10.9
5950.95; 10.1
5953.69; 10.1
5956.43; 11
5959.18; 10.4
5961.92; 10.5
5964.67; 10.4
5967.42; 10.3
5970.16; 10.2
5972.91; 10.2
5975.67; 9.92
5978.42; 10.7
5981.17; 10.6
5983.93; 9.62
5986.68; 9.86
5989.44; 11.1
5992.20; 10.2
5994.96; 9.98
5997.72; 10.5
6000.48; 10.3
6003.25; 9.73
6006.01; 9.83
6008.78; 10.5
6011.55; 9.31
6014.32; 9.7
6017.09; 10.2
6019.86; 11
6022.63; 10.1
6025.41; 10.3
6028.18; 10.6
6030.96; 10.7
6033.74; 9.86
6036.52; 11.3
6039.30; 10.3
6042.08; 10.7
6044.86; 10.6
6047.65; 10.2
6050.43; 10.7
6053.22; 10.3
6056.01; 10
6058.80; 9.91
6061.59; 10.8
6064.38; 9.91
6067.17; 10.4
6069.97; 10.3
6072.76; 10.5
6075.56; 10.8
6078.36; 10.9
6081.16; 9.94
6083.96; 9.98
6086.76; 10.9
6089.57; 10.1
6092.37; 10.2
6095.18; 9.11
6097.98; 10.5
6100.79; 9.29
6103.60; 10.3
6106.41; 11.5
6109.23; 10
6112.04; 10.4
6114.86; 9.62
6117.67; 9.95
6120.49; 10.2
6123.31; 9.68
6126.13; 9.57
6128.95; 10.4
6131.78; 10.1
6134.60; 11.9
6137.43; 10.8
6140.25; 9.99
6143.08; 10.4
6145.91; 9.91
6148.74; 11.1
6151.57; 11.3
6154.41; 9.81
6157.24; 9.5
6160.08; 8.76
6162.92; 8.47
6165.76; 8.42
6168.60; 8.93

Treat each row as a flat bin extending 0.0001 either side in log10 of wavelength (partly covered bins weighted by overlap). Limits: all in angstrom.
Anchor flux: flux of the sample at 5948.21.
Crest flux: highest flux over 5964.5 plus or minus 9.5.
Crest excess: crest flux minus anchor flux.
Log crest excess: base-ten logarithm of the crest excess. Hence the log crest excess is -1.0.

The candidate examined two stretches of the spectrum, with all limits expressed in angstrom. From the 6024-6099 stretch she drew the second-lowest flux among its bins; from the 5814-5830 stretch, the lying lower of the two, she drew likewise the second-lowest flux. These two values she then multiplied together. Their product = 104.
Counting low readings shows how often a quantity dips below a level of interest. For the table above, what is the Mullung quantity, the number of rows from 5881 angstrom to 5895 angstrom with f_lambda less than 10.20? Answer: 5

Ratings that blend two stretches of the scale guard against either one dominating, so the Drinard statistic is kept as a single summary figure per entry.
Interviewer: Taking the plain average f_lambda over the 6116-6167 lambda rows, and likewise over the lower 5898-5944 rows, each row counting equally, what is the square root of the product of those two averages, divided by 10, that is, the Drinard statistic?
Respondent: 1.008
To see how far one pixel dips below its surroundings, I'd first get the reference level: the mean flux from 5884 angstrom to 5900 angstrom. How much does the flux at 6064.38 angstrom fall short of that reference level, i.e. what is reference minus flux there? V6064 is -1.0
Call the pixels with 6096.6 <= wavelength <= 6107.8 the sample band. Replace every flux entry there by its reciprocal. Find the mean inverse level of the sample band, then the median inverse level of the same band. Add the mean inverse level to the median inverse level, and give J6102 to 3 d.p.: 0.193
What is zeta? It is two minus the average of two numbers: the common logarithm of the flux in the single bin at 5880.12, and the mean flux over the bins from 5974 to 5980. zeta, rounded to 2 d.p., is -3.66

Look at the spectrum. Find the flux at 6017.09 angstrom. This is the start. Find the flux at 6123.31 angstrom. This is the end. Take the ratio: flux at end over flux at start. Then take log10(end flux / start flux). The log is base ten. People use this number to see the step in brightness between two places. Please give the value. -0.02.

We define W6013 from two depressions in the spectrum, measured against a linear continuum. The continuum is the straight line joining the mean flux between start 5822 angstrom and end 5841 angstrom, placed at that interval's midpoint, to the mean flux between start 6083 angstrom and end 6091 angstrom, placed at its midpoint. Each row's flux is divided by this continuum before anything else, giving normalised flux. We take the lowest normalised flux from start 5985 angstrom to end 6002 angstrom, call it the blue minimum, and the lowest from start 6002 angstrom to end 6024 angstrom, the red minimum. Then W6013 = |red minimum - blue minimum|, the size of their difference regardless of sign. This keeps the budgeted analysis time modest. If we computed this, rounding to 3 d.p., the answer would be 0.050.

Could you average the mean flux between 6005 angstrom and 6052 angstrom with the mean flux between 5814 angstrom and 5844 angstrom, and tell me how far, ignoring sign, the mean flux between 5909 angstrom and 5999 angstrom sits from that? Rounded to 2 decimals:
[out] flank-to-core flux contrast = 0.21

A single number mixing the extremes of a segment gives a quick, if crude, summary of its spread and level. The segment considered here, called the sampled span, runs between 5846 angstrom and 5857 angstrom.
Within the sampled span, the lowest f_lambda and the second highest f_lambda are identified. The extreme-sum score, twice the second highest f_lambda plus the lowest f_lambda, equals 29.0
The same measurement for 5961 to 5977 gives 30.7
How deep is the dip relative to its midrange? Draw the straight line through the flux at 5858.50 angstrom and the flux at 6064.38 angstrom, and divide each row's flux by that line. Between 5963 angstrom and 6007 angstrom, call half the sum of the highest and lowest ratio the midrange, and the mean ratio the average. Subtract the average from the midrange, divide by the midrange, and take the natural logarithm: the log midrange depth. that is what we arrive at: -4.3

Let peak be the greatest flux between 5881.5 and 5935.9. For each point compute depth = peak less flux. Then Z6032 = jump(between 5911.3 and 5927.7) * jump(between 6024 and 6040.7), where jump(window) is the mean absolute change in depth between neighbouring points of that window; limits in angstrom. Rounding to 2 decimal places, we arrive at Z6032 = 0.59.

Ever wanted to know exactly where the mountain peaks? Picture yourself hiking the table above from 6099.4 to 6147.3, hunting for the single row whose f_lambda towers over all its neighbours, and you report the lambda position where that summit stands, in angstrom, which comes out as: 6134.60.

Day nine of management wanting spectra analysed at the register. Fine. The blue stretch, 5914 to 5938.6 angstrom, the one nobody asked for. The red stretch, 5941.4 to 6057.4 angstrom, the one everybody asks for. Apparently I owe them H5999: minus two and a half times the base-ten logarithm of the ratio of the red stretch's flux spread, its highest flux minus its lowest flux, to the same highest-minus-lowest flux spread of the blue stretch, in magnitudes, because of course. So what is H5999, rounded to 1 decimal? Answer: 0.3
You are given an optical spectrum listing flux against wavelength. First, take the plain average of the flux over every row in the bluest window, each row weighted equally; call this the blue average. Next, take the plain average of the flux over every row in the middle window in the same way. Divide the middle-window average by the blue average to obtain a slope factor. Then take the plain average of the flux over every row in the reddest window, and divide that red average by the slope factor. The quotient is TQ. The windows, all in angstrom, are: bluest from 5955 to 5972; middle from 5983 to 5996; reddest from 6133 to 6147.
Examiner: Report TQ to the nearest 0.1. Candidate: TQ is 10.9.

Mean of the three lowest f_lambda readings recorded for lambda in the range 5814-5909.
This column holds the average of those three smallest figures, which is 8.5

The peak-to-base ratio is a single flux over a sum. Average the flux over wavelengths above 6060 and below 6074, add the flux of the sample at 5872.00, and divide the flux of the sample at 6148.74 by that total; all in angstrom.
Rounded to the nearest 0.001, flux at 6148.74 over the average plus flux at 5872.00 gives 0.522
